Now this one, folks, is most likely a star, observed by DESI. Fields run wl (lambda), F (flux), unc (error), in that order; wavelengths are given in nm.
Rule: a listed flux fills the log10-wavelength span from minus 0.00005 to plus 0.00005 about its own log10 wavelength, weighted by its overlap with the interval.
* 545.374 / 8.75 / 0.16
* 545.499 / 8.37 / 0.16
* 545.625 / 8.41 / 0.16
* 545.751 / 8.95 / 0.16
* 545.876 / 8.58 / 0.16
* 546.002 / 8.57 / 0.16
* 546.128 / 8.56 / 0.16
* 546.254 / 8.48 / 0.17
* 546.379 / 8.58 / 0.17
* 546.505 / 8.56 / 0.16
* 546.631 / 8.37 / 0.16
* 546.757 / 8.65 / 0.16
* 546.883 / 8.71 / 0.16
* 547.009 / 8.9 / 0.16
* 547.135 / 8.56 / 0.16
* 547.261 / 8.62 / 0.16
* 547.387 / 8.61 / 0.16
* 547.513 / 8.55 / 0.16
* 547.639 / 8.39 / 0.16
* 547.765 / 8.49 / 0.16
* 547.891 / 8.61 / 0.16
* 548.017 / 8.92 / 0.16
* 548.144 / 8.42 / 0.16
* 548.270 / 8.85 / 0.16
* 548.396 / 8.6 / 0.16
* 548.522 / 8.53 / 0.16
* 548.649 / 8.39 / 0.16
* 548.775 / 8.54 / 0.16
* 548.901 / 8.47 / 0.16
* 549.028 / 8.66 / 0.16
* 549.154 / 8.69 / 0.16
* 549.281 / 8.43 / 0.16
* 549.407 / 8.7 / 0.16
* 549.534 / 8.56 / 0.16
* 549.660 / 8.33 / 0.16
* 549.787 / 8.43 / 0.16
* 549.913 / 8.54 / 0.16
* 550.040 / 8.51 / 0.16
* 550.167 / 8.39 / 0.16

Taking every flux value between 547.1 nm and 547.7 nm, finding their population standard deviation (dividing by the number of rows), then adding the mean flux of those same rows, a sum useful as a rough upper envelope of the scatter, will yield 8.63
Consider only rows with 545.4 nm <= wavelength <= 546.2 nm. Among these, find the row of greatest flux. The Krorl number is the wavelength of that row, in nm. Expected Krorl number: 545.751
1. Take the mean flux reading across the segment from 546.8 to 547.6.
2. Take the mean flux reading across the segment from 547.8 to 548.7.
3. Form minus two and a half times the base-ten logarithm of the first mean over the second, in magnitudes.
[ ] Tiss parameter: -0.005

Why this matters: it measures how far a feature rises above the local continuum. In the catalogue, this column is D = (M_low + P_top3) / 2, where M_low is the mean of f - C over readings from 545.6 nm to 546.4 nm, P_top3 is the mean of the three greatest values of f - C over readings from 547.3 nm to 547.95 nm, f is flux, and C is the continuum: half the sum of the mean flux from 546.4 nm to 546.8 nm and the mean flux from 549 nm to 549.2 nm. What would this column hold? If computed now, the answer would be -0.011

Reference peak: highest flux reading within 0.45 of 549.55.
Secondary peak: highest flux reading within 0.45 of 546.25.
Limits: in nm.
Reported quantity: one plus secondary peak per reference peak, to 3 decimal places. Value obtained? 1.986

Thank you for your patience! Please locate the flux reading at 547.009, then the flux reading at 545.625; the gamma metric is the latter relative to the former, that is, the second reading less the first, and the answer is -0.5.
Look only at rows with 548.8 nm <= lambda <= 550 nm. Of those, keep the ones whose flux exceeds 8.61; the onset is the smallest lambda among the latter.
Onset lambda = 549.028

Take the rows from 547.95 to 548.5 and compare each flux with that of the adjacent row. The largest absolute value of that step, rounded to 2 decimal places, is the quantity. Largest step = 0.50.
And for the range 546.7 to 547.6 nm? 0.34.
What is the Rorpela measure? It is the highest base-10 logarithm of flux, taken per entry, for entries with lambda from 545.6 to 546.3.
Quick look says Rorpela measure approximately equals 0.952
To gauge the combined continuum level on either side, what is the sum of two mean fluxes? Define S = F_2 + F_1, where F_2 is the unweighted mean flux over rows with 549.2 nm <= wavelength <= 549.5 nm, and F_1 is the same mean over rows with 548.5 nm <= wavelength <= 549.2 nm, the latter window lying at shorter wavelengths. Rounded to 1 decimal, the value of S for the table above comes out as 17.1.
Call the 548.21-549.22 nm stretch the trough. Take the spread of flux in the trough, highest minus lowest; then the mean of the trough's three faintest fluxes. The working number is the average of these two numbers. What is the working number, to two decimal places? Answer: 4.46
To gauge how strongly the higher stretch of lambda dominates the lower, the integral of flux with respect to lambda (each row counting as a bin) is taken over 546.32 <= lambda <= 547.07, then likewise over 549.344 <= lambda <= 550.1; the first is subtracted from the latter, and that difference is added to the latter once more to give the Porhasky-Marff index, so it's 6.41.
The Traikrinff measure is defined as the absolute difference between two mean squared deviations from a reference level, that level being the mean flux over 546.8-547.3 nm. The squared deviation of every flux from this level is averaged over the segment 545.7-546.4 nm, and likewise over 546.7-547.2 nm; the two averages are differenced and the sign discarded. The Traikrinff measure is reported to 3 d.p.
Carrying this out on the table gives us 0.013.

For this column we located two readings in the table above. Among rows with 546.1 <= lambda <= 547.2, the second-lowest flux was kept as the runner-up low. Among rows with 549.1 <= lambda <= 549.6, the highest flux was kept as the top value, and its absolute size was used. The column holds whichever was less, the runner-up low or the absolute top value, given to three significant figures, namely 8.48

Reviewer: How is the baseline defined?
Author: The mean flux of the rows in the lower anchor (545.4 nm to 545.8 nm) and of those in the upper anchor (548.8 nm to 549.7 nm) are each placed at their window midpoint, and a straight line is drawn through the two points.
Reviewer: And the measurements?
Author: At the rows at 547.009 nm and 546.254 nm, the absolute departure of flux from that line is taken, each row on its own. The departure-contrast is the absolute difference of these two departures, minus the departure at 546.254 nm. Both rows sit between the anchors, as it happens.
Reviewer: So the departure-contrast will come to 0.15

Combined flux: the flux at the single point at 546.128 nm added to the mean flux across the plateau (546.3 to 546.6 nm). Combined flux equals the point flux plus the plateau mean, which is 17.1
